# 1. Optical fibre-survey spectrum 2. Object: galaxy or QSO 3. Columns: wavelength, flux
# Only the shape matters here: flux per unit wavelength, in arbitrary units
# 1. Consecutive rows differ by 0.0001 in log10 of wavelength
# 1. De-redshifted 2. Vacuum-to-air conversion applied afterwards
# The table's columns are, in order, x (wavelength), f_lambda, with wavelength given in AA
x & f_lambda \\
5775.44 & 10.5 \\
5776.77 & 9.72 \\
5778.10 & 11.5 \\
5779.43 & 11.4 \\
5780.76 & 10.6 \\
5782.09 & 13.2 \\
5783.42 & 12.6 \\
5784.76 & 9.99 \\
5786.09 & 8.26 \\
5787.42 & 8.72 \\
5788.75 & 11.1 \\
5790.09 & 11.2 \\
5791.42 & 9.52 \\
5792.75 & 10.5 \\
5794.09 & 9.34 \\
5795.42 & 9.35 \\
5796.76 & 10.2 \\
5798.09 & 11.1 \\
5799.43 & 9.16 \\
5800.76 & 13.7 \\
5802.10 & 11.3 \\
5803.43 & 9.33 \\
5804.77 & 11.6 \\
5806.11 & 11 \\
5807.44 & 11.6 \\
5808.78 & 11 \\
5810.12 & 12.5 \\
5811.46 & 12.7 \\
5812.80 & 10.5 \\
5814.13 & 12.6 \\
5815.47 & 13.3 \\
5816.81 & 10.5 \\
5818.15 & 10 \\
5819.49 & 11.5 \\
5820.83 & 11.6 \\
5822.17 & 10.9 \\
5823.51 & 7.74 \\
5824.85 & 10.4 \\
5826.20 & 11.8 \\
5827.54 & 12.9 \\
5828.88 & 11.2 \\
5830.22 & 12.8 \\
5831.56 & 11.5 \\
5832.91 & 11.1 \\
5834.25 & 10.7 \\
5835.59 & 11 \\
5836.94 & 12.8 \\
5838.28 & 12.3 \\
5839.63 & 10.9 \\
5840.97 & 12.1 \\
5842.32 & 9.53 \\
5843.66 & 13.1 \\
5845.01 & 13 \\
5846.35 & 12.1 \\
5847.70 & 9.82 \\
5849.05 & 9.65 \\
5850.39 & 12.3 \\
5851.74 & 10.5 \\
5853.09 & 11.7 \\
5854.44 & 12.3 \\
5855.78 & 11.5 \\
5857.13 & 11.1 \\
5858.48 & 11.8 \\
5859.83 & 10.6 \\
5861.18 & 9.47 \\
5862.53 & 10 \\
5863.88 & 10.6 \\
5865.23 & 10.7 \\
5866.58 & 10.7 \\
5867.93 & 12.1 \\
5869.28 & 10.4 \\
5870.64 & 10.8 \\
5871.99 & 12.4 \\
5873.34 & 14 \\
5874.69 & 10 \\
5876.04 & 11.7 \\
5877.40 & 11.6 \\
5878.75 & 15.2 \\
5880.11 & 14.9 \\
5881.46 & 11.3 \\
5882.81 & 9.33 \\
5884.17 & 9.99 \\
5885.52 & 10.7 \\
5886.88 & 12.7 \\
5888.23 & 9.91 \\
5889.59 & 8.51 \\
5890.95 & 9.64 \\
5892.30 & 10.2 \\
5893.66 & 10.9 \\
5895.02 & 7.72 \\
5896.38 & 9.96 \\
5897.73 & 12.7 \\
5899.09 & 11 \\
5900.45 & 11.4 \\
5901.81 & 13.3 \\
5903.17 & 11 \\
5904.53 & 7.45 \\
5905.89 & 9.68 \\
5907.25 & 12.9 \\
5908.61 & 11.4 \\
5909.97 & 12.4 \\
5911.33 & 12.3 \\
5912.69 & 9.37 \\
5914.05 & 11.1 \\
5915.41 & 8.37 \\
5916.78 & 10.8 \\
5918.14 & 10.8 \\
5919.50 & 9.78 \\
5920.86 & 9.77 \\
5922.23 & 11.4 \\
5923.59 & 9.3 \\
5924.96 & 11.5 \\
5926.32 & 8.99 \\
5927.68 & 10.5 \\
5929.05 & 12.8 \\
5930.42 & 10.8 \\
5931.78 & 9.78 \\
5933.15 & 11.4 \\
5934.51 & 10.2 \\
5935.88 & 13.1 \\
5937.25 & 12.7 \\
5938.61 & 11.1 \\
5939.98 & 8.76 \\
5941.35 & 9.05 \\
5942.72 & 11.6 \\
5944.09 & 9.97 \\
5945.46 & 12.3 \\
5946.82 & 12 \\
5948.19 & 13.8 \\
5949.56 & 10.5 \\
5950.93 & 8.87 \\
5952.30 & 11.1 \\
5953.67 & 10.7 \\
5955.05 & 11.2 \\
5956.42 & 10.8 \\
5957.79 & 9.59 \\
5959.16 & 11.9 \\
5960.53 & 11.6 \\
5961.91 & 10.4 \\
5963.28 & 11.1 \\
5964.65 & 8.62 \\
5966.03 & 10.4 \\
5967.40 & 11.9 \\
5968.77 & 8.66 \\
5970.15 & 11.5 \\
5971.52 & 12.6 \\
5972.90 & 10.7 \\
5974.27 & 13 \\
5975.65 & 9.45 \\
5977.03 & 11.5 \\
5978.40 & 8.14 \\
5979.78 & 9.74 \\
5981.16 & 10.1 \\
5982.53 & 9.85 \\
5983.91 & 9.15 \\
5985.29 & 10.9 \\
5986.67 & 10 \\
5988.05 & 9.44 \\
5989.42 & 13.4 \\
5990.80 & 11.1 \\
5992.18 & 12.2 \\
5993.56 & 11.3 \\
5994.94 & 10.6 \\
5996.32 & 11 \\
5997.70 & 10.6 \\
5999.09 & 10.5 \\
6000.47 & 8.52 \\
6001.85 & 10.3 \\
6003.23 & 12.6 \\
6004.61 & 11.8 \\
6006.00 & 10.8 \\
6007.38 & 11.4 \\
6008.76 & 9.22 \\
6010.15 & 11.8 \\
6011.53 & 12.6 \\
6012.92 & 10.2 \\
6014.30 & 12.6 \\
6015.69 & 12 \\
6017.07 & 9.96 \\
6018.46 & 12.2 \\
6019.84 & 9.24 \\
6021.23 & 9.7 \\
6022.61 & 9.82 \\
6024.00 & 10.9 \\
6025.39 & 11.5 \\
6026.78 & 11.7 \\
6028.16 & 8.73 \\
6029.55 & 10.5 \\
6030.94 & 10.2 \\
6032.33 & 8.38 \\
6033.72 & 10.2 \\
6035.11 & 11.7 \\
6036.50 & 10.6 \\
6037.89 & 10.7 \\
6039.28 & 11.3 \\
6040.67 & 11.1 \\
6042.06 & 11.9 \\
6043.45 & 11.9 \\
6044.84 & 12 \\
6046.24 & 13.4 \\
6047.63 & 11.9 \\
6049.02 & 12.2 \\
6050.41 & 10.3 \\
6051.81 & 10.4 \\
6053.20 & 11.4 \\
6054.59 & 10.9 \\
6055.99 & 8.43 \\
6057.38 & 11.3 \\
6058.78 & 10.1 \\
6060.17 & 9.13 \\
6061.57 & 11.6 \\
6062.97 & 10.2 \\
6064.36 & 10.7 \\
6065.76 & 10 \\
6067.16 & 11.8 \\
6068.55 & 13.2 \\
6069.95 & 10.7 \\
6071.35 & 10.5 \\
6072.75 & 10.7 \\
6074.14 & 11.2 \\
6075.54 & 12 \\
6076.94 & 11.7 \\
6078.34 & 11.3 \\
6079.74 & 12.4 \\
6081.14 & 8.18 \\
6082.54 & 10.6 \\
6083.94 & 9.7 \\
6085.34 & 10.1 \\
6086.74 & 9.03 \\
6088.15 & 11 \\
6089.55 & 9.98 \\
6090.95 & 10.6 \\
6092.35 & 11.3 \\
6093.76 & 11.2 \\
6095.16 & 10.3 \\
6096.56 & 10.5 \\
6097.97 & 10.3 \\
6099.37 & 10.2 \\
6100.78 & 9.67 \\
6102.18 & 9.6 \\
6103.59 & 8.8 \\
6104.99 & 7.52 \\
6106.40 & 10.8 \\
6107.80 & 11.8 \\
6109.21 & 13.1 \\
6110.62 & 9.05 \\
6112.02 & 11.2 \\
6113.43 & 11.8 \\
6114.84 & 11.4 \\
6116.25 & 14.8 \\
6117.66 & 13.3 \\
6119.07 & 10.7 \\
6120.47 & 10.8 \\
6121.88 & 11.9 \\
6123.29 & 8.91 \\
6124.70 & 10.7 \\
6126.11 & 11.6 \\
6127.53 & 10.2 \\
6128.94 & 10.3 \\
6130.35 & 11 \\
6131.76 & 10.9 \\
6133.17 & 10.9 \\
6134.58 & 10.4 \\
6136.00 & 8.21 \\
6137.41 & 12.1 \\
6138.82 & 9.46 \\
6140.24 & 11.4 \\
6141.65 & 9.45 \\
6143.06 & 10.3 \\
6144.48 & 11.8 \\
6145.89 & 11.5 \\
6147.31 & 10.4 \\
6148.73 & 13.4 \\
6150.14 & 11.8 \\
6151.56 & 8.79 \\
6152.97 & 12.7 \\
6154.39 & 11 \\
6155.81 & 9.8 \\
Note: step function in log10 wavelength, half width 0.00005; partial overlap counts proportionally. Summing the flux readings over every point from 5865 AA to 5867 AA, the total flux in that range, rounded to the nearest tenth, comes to 21.4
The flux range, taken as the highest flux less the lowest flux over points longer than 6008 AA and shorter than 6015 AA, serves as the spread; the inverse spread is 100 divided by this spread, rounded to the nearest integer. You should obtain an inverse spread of 30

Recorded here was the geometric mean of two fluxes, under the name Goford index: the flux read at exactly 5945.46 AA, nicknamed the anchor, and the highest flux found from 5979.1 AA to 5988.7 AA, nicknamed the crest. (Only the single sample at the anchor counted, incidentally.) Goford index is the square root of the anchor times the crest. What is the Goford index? 11.6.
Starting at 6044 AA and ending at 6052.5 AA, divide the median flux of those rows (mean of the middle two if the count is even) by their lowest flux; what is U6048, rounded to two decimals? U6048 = 1.16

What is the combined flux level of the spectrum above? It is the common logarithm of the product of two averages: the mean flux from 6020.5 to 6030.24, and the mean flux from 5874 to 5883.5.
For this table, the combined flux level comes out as 2.10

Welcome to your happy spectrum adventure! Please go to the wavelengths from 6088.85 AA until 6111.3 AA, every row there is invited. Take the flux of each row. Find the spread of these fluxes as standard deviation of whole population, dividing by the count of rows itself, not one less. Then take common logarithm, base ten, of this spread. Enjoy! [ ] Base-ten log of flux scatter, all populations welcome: 0.10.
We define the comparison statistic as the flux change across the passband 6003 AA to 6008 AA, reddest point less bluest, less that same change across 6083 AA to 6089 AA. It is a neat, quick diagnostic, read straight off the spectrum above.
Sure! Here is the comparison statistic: -2.5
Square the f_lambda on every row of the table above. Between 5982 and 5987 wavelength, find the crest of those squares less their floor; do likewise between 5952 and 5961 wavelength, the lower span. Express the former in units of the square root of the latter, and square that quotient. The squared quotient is 25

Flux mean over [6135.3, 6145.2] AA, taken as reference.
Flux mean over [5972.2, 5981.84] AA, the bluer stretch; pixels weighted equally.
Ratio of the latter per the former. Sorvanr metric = 1.00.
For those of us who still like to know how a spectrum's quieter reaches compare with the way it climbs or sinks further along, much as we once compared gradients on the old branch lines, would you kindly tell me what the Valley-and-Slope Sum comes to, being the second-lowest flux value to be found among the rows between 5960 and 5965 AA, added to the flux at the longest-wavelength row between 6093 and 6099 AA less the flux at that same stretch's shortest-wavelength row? 9.5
